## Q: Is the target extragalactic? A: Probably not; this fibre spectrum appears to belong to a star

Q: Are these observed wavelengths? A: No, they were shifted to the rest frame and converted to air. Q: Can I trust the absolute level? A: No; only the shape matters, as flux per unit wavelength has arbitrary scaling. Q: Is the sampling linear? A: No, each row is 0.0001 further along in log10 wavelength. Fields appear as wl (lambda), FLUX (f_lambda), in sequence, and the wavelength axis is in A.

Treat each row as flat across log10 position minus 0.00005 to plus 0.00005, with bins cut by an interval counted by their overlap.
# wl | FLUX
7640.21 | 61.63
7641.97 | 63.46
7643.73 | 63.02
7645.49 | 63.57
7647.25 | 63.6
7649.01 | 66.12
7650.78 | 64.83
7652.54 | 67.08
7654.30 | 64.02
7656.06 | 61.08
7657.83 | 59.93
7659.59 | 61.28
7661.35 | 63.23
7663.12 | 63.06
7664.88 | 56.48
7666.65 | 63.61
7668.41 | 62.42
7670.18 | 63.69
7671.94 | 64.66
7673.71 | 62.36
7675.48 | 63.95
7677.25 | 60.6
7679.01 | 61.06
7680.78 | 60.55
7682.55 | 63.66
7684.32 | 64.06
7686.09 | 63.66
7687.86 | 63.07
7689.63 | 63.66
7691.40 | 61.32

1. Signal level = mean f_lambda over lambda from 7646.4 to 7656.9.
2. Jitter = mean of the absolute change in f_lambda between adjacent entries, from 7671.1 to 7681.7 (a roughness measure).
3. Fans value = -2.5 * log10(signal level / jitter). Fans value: -3.98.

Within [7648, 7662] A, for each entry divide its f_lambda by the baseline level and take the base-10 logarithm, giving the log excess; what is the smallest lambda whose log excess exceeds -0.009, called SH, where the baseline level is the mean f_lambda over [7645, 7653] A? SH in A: 7649.01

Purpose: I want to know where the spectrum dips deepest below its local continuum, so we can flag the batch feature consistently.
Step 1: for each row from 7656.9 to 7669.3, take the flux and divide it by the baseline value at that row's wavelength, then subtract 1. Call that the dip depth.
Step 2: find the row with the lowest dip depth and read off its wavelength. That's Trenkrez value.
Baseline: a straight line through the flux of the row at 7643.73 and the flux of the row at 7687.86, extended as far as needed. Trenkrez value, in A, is 7664.88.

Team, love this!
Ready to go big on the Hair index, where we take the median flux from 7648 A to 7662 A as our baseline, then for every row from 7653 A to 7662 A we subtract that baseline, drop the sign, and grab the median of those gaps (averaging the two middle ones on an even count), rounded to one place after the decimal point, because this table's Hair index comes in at 2.3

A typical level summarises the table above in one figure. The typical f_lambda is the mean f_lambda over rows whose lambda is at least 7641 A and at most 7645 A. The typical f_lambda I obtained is 63.2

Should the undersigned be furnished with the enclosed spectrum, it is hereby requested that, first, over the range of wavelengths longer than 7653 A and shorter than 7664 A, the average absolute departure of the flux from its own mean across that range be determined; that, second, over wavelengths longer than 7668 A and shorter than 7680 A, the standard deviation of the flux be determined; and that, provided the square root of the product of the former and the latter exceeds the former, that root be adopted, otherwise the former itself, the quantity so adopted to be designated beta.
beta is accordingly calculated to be 1.4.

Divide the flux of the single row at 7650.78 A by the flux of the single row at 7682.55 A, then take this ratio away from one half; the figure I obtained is -0.518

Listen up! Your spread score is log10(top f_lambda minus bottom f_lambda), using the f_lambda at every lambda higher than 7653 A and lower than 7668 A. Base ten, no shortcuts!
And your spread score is 0.88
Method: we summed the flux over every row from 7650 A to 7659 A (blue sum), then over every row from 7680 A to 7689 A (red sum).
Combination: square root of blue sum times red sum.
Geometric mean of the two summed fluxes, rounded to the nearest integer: 316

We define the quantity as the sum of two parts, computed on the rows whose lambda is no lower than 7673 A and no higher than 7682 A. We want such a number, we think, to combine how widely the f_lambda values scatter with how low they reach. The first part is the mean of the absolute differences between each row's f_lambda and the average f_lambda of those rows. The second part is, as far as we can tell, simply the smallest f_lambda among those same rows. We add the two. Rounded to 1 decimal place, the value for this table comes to 61.7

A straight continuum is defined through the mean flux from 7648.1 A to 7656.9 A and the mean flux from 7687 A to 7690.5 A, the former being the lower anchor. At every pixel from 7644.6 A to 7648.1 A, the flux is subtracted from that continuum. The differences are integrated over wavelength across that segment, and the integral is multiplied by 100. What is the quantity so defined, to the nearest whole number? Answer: 442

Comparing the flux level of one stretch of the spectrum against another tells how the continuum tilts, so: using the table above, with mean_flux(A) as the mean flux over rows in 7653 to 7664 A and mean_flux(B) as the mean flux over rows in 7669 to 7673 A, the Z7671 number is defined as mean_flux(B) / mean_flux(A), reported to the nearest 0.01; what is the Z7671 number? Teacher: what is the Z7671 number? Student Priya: 1.03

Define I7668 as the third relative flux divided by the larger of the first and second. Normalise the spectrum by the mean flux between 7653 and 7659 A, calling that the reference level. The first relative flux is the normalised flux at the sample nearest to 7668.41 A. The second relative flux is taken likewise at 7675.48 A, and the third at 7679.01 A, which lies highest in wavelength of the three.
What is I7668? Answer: 0.95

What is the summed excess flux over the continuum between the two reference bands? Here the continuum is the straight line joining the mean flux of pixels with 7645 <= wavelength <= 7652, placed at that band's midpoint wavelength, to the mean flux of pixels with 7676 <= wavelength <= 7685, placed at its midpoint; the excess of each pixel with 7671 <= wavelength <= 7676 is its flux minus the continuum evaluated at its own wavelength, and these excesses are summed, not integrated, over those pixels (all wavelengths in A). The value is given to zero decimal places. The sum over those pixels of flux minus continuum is 3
